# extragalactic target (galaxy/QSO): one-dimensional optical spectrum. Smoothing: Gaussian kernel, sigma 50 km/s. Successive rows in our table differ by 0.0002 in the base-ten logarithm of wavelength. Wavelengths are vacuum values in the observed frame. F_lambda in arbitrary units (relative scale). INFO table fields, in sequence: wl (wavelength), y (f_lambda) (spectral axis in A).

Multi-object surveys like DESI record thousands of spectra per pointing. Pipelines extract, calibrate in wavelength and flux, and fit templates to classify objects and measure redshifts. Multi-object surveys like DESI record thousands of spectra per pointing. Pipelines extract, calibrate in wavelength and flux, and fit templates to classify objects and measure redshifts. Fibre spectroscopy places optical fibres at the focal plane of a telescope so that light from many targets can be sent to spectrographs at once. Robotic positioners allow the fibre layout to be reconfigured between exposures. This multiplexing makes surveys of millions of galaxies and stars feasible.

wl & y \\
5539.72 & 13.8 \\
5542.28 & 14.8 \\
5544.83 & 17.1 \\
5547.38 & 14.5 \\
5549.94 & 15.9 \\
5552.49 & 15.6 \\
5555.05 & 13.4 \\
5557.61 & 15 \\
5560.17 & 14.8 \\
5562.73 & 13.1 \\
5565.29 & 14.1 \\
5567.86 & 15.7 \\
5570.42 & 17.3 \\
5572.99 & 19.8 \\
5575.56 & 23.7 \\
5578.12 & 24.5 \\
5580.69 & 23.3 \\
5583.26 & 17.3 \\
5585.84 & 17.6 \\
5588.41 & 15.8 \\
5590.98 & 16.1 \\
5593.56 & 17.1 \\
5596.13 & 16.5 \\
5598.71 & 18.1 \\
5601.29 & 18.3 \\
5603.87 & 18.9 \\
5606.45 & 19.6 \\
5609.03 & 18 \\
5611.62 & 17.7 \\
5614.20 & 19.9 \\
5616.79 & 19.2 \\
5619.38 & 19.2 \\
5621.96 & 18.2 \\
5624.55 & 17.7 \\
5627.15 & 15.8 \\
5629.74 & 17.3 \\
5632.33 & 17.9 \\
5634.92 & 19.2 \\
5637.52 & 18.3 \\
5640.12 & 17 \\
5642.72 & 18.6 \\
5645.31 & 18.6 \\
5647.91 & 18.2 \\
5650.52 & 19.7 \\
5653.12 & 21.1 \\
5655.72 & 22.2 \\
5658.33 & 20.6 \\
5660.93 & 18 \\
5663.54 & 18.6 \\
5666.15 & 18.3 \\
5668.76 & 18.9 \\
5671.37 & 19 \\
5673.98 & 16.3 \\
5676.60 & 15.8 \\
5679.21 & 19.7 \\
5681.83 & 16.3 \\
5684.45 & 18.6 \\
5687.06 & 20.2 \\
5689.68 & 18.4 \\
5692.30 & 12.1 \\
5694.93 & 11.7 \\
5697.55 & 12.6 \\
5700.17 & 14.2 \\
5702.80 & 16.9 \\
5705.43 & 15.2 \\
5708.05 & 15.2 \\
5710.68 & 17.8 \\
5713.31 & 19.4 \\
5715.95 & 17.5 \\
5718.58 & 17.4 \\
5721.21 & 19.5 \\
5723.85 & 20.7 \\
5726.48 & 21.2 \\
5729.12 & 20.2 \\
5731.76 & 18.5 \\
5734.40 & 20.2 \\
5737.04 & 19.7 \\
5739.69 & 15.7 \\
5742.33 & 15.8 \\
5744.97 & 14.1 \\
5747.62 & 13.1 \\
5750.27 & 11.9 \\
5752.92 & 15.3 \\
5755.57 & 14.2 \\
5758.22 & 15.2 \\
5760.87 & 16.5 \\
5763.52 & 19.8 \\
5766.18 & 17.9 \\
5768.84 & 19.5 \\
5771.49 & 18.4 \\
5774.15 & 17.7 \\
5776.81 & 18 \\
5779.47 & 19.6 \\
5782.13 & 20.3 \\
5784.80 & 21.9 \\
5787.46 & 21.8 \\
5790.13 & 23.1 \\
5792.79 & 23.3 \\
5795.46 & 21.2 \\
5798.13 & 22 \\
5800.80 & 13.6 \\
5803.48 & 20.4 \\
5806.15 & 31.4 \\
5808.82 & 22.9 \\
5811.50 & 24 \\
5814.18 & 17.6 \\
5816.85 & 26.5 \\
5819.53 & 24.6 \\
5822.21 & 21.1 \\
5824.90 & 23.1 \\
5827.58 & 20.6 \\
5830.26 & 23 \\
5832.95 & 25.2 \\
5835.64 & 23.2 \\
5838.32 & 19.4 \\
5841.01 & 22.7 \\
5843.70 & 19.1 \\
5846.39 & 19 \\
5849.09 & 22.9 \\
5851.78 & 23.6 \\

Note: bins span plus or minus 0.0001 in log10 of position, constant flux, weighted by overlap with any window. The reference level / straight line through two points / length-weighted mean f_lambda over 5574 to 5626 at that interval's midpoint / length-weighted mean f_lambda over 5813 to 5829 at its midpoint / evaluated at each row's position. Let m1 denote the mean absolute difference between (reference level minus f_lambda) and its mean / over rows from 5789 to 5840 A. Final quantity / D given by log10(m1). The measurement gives 0.39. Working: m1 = 2.5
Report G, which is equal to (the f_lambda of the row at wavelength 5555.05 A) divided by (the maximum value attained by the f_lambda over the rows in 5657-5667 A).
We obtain 0.65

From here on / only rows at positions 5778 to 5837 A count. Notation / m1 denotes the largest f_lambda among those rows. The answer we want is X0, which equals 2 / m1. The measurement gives 0.064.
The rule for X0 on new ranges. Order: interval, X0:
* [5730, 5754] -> 0.099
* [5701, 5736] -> 0.094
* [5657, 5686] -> 0.097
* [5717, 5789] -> 0.091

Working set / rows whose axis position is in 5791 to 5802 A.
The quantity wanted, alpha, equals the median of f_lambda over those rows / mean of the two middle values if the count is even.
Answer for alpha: 21.6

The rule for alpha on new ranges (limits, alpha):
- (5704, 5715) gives 16.5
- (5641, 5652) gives 18.6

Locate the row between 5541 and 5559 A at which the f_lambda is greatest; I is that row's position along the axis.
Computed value 5544.83 A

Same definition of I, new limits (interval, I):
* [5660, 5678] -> 5671.37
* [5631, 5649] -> 5634.92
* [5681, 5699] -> 5687.06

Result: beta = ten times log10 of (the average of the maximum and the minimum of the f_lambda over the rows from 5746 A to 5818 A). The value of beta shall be 13.4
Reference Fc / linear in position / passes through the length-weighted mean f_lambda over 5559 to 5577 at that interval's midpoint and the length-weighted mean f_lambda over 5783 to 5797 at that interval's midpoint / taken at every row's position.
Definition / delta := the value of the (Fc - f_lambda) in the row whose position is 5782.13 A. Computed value 1.7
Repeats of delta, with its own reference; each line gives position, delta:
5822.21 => 1.8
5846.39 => 4.5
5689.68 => 1.5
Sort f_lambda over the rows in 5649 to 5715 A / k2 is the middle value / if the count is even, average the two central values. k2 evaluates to 18.3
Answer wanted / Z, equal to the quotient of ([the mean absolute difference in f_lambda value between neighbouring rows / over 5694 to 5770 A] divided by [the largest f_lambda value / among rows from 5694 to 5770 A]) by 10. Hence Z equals 0.0073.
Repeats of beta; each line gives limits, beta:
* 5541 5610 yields 12.7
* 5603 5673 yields 12.8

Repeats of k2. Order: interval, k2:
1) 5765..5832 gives 21.2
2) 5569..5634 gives 18.0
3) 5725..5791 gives 18.4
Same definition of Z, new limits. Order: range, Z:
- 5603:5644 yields 0.0054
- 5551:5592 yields 0.0073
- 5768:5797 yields 0.0042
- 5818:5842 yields 0.0108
